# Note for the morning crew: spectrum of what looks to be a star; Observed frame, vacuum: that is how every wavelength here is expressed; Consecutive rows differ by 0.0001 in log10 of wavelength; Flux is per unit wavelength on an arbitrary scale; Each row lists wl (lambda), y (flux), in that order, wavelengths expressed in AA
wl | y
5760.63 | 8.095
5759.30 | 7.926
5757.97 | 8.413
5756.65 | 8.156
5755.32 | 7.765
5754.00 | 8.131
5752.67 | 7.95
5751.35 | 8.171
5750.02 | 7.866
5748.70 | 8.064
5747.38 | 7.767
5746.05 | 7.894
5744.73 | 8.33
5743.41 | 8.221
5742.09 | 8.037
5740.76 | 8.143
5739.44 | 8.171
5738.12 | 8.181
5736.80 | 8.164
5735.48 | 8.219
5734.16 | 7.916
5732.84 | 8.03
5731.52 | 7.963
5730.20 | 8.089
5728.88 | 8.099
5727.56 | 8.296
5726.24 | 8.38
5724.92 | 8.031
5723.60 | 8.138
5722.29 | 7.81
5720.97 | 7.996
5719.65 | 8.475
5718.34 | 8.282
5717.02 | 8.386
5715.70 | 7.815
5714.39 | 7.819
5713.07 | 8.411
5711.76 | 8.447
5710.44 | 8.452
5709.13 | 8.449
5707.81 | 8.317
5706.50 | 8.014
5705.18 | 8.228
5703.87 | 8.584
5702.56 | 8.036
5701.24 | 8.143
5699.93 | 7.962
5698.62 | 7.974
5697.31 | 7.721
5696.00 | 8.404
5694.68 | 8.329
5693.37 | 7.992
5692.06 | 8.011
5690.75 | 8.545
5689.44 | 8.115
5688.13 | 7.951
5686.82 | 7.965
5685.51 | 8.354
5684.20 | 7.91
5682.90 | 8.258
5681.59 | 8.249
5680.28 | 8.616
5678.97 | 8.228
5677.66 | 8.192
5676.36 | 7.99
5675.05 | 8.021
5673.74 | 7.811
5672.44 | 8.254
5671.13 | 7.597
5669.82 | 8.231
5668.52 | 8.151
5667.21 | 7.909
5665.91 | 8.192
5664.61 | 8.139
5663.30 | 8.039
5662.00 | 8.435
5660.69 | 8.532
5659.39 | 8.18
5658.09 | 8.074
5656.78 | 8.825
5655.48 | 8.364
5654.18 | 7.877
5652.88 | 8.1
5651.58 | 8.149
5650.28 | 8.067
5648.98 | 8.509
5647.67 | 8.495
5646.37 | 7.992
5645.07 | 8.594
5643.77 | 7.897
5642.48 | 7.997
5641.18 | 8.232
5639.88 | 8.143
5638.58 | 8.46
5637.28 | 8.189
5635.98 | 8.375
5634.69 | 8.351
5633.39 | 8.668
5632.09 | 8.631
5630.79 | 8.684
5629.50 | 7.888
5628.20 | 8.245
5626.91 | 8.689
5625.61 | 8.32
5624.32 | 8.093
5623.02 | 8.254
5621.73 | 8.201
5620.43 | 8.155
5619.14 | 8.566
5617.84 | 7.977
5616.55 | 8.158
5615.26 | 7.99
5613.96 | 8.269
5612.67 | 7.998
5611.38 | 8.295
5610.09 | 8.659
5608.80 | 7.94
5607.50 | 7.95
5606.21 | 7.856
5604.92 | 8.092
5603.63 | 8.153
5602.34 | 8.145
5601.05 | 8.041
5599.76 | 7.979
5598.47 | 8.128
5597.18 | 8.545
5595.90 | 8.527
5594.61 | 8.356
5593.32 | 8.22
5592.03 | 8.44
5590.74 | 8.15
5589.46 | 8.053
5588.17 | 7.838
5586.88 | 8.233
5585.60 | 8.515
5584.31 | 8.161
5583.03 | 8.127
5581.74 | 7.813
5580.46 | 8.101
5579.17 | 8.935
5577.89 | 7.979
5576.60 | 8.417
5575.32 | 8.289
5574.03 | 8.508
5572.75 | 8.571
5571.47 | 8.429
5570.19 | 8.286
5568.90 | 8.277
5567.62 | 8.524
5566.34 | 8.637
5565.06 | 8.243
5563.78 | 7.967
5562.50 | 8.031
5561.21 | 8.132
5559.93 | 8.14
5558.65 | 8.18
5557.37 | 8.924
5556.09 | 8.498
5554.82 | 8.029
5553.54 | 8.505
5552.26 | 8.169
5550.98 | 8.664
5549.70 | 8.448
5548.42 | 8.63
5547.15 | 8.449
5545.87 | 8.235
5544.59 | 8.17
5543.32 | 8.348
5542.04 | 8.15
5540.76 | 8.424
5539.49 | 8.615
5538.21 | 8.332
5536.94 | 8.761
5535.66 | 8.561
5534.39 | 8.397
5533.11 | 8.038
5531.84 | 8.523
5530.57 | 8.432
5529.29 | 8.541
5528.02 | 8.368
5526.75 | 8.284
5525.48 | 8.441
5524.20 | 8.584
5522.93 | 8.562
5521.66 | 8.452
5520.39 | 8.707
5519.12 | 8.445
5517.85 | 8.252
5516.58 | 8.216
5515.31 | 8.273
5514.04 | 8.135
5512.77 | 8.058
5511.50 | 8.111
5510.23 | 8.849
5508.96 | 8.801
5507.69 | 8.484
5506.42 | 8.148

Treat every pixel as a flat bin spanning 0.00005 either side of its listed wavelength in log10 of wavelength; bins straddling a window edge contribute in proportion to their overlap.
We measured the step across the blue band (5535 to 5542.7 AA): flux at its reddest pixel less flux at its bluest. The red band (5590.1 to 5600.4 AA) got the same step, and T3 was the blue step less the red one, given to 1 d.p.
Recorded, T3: -0.2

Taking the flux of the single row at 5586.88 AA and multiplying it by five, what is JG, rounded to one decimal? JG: 41.2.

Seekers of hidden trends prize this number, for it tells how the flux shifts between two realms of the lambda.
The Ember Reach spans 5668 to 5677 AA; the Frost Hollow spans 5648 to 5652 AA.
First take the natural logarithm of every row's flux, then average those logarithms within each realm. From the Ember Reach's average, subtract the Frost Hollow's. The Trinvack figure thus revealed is -0.029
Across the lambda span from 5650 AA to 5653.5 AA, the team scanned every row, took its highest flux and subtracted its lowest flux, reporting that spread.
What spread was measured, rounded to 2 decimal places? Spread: 0.08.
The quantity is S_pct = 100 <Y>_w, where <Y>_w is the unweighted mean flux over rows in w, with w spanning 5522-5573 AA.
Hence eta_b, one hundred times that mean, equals 839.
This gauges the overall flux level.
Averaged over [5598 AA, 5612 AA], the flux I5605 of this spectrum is 8.11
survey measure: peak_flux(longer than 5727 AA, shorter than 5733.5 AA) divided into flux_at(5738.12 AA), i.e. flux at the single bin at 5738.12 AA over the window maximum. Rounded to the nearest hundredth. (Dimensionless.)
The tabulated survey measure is 0.99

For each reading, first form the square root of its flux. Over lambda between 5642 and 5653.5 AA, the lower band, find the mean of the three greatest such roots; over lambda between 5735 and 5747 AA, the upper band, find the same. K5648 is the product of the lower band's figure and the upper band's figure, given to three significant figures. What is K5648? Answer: 8.39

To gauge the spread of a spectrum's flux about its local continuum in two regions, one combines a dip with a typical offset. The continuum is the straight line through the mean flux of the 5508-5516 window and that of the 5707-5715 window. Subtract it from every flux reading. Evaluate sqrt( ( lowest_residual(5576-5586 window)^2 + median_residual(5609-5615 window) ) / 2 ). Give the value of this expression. 0.34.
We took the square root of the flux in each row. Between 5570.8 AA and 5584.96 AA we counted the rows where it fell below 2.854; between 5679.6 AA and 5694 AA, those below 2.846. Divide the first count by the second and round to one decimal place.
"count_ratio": 0.8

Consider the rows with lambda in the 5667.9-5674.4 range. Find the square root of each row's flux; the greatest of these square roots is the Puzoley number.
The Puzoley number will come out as 2.87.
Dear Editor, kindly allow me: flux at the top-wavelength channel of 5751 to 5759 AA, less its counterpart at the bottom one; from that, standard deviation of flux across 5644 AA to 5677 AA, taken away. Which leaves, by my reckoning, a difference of -0.03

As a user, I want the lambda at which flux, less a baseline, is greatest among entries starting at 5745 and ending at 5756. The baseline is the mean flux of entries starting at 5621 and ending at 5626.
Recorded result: 5751.35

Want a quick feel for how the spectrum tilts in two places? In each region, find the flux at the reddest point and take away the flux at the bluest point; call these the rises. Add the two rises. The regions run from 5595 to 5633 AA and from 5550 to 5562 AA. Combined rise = -0.43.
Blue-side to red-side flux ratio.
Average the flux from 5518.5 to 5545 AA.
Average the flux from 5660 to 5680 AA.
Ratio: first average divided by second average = 1.039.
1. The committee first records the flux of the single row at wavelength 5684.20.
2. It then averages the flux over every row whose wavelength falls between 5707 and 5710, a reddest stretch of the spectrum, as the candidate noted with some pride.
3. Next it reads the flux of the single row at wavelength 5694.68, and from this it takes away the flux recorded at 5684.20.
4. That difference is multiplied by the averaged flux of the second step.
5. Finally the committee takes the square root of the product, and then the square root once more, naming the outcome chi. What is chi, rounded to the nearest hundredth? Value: 1.37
